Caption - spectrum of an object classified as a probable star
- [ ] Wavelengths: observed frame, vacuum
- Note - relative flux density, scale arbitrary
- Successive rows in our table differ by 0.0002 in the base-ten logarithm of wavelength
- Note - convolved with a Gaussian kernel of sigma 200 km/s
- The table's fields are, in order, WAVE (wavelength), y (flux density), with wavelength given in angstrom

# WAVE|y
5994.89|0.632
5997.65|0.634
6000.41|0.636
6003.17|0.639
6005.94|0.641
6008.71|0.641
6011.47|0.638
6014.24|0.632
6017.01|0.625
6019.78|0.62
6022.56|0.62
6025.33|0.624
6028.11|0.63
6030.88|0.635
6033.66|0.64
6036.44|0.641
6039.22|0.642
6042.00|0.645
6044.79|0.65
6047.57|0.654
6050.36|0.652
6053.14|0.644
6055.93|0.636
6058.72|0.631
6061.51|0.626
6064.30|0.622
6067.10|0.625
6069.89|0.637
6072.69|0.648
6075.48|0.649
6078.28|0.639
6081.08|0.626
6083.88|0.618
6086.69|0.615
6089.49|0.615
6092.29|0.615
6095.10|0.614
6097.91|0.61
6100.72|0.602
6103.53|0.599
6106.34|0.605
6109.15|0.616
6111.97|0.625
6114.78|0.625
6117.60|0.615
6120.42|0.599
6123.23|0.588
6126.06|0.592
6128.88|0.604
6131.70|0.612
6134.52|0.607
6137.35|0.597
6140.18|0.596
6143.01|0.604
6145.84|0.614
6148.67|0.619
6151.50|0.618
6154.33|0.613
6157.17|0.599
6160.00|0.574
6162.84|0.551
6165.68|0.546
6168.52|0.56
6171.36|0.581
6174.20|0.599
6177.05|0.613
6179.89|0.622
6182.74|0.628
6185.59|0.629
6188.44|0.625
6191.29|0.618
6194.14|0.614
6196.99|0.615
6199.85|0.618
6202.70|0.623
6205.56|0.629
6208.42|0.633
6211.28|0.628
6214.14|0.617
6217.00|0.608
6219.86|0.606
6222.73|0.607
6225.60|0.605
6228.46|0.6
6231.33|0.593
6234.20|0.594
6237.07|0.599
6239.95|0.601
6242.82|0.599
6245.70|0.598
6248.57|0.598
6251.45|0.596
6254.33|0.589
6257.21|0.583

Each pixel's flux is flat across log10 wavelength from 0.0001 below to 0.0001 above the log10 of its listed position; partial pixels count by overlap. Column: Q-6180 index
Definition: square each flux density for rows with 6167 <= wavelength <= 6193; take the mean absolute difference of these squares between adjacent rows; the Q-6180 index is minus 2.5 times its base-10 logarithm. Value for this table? 4.8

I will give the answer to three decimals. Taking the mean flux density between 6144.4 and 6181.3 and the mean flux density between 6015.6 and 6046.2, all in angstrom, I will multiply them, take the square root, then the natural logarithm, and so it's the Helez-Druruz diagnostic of -0.489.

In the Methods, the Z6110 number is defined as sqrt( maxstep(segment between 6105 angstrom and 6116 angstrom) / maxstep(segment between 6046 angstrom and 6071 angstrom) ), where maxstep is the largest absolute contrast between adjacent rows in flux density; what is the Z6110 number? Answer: 0.96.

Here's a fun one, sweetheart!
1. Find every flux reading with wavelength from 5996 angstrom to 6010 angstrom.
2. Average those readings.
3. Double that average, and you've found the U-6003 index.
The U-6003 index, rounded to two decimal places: 1.28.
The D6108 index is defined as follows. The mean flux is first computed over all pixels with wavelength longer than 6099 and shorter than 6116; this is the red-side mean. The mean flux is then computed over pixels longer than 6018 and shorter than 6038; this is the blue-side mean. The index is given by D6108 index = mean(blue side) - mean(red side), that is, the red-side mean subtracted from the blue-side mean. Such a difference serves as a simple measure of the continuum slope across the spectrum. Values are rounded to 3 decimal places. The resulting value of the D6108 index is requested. 0.018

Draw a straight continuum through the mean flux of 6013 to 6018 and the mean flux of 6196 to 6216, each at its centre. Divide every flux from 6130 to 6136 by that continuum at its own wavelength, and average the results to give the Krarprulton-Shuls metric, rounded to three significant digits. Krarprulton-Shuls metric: 0.975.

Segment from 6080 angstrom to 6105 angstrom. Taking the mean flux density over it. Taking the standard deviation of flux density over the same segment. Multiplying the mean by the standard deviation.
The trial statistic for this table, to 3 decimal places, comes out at 0.005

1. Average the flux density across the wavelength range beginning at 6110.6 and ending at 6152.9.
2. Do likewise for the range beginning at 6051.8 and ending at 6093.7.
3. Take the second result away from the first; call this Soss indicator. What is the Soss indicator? -0.02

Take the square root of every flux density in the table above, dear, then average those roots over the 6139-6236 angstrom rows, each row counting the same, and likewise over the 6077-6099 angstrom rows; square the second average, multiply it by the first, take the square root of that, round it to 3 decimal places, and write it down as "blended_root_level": 0.694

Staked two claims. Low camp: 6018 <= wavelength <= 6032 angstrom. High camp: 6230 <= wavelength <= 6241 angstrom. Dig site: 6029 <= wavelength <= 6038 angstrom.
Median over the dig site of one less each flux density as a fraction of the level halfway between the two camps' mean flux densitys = -0.05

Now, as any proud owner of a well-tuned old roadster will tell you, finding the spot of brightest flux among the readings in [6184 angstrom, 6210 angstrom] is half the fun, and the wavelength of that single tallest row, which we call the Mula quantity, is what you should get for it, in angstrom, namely 6208.42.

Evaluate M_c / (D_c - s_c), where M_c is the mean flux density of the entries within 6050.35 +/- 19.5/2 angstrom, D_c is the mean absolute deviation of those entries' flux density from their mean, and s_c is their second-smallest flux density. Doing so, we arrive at -1.02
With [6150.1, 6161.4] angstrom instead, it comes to -1.03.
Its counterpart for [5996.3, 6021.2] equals -1.02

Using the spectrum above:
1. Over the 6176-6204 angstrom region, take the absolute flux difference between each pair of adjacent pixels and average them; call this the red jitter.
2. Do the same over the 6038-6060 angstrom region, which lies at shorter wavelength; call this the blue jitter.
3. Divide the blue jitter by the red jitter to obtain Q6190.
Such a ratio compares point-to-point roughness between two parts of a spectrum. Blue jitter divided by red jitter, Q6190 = 1.1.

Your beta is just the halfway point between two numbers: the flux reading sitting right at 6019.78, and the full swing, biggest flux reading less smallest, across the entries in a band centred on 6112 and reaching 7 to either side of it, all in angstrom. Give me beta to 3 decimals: 0.320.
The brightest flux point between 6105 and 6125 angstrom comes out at 0.625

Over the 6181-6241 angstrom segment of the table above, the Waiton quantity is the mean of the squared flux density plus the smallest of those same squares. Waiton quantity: 0.729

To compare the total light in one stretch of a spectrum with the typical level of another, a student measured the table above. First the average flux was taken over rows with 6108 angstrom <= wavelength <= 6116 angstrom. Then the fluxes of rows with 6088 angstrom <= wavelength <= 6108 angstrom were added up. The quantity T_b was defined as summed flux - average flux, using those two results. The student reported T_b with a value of 3.6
